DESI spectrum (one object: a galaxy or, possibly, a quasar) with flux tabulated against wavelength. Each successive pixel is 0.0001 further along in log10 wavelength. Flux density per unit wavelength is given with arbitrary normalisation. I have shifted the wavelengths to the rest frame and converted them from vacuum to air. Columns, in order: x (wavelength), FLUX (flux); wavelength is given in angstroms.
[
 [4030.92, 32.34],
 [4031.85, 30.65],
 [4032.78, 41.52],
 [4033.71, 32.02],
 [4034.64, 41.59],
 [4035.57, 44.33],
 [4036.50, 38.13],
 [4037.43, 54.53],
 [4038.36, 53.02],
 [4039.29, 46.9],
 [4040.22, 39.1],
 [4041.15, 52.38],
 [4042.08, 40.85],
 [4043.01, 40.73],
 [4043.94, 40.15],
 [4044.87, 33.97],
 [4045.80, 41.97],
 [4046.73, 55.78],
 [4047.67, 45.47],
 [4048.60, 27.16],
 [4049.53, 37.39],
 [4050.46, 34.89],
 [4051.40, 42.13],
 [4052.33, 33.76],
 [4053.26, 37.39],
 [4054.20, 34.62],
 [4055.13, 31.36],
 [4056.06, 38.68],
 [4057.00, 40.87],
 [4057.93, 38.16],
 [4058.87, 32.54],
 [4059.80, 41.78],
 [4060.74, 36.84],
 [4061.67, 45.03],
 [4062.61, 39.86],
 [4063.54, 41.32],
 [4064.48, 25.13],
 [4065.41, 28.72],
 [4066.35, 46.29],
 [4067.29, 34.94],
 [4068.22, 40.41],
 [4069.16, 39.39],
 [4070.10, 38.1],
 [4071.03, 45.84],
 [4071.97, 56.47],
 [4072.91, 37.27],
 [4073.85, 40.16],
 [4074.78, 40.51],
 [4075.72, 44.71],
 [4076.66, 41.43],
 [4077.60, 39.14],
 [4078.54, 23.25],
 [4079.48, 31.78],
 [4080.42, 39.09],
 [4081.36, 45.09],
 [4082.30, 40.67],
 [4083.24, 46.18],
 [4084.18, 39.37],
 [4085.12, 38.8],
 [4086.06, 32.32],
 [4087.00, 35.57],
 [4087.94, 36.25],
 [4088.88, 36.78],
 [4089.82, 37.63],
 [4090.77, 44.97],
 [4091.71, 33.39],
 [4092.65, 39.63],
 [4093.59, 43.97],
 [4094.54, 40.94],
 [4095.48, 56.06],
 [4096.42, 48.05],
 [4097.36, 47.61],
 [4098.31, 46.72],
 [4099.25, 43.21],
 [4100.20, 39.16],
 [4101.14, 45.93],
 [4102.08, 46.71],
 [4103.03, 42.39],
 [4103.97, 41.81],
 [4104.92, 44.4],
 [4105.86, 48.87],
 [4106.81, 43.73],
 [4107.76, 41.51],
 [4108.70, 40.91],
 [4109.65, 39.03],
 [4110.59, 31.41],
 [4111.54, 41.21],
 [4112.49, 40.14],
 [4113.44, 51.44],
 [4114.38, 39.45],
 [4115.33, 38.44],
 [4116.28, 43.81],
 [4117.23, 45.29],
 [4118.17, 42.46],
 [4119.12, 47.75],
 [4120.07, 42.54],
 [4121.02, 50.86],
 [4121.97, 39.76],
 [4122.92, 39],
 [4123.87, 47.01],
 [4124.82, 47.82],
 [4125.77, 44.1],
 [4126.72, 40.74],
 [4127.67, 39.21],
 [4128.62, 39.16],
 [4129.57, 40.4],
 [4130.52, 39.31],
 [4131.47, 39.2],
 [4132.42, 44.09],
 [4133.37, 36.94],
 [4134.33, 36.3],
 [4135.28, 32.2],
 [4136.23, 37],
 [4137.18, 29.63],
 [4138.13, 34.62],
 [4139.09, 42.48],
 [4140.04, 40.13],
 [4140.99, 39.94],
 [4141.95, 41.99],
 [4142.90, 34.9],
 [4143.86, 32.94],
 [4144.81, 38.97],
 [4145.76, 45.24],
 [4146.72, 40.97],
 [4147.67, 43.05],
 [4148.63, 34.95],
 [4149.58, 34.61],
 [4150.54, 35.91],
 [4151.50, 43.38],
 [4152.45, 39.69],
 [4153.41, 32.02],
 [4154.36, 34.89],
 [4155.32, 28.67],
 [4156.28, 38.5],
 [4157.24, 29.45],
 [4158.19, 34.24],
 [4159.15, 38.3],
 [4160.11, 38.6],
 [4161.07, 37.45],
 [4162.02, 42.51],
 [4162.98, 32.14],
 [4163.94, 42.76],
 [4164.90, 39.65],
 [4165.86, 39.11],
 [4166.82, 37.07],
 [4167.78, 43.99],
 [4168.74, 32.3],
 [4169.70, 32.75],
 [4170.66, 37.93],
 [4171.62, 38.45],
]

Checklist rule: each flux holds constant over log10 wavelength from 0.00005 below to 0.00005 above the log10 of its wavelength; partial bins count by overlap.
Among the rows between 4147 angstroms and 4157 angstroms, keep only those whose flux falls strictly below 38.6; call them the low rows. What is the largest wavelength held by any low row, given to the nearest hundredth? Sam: 4156.28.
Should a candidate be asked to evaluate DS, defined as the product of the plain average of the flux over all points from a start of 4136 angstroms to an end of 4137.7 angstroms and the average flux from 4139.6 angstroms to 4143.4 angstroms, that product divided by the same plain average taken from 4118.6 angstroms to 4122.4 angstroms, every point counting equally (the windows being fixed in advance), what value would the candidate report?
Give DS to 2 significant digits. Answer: 29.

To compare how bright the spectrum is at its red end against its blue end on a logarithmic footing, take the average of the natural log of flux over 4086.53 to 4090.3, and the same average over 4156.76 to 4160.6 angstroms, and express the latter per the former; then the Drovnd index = 0.99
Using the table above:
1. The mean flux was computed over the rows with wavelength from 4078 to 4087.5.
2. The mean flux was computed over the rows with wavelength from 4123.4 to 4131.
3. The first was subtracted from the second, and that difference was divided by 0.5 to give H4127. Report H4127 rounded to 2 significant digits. 10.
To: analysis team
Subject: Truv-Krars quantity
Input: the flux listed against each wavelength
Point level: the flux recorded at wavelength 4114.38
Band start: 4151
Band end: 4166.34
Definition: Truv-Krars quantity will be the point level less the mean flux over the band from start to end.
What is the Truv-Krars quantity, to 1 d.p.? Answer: 2.5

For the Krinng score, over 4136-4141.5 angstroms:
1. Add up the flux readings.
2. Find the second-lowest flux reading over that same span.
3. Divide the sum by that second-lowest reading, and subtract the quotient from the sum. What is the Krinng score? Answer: 217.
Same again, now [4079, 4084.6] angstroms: 236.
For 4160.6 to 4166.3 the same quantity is 227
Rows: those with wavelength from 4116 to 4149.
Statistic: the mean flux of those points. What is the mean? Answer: 40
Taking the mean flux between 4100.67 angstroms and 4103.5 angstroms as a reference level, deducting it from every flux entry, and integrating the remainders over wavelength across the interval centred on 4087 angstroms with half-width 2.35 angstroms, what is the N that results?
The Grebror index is -43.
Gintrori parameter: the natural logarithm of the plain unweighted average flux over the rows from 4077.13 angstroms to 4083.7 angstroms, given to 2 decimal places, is 3.63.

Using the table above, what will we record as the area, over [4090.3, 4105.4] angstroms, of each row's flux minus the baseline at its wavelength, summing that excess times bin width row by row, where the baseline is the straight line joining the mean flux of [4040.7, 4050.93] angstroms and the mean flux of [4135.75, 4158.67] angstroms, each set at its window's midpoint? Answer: 77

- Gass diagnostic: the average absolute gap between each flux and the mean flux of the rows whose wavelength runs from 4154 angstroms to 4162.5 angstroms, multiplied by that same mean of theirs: 129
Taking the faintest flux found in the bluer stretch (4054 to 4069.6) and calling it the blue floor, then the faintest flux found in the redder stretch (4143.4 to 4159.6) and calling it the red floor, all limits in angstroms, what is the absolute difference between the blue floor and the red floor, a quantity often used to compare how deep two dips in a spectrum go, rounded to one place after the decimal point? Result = 3.5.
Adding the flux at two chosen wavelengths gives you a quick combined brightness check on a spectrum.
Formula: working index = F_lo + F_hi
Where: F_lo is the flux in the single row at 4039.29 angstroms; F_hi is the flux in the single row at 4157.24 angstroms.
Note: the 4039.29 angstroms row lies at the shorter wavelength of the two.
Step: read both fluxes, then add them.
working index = 76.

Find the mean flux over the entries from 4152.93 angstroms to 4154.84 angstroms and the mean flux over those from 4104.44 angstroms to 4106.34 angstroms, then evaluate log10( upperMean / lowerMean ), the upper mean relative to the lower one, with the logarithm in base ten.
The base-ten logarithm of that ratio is -0.14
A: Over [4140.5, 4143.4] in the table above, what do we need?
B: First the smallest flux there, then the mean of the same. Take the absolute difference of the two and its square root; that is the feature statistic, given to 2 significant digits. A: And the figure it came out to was 2.0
